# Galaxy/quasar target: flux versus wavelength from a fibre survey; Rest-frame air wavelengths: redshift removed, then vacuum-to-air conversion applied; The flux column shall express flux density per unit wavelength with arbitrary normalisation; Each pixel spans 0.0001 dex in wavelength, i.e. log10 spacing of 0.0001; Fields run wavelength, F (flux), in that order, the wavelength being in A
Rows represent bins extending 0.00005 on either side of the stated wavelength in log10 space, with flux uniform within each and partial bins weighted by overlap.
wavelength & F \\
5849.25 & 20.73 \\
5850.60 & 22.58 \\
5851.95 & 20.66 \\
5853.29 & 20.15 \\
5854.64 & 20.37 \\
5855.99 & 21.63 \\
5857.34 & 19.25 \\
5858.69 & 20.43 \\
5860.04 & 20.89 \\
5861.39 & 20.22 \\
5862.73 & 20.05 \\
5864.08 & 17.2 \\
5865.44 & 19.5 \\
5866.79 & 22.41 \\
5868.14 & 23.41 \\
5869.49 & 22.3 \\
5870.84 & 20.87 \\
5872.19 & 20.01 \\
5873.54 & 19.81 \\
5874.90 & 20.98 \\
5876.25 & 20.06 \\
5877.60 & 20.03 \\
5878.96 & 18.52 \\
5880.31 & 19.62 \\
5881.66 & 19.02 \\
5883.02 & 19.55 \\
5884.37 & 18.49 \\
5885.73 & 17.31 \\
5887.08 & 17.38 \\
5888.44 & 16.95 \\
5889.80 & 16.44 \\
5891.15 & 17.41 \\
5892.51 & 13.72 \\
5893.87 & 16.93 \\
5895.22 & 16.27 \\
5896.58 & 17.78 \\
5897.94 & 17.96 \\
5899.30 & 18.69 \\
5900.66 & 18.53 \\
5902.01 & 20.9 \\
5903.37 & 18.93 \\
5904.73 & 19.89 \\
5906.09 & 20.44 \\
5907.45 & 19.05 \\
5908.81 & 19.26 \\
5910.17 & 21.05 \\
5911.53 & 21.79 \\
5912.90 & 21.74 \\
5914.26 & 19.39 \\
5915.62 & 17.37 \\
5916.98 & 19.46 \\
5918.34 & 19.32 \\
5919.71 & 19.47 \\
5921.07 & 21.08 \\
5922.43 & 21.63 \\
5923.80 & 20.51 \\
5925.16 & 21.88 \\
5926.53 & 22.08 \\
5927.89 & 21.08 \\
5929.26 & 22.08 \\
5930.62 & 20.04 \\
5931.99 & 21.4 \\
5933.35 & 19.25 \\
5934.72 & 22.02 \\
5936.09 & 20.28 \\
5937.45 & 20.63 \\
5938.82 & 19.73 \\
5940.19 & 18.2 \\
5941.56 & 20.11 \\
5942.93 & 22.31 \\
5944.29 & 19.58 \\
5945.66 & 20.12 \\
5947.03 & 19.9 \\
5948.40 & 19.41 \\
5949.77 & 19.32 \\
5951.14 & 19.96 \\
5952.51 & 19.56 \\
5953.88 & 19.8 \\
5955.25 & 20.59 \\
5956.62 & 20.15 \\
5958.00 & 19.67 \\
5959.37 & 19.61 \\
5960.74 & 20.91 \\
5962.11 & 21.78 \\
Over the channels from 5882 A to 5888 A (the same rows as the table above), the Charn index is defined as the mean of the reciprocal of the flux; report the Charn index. 0.055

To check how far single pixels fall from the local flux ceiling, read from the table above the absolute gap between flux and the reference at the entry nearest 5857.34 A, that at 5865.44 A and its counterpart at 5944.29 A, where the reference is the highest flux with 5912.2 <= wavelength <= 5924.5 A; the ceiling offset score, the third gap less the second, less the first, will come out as -2.6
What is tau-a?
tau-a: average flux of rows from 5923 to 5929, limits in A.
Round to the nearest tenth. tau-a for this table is 21.4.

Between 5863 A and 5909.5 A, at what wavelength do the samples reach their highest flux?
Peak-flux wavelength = 5868.14 A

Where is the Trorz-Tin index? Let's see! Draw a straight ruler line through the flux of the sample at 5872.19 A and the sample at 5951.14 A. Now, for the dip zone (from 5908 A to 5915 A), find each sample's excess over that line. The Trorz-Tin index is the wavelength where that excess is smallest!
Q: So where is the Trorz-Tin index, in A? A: 5908.81 A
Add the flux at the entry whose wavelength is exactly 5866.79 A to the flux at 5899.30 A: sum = 41.1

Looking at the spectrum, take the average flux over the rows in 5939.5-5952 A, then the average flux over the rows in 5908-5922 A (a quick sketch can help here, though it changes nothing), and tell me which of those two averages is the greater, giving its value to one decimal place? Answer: 20.0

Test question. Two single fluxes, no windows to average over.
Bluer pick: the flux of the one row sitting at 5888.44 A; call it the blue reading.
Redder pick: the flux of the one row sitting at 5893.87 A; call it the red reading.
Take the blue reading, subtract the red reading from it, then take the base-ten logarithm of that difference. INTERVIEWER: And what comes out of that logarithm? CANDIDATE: -1.7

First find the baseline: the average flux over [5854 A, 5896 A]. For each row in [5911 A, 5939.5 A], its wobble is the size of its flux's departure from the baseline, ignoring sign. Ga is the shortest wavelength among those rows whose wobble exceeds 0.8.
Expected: 5911.53 A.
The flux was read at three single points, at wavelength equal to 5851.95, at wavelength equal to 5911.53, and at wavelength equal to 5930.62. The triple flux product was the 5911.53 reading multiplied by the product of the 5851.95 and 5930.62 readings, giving 9022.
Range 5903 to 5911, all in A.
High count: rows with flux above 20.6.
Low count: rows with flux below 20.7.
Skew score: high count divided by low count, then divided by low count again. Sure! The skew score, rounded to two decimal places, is 0.04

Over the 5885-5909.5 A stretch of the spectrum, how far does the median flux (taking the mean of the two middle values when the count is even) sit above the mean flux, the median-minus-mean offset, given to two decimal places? -0.12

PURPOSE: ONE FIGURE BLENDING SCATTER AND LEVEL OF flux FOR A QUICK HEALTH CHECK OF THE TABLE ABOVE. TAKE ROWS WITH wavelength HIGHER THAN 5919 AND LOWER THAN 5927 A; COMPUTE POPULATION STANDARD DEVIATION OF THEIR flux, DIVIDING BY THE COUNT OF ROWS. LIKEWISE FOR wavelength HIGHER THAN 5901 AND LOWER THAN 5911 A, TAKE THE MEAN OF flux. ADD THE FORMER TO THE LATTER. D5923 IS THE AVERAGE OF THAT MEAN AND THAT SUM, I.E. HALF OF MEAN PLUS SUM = 20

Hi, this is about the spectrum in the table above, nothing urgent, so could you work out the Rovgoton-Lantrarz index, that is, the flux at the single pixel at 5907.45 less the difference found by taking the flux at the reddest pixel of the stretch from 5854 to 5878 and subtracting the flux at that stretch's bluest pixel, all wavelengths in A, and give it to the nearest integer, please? 19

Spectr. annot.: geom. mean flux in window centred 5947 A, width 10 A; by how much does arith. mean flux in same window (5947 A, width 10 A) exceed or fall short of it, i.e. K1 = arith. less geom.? 0.02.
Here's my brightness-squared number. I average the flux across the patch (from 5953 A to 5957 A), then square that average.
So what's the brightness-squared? 407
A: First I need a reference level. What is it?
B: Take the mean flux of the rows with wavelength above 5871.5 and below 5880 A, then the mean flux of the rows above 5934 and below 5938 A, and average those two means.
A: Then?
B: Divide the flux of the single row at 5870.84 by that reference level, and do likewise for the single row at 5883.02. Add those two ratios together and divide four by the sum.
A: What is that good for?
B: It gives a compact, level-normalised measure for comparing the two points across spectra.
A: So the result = 2.02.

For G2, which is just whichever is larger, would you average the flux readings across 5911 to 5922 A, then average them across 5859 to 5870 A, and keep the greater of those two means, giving 20.7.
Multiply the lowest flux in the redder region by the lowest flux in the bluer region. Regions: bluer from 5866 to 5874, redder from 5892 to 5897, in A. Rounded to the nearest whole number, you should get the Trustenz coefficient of 272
